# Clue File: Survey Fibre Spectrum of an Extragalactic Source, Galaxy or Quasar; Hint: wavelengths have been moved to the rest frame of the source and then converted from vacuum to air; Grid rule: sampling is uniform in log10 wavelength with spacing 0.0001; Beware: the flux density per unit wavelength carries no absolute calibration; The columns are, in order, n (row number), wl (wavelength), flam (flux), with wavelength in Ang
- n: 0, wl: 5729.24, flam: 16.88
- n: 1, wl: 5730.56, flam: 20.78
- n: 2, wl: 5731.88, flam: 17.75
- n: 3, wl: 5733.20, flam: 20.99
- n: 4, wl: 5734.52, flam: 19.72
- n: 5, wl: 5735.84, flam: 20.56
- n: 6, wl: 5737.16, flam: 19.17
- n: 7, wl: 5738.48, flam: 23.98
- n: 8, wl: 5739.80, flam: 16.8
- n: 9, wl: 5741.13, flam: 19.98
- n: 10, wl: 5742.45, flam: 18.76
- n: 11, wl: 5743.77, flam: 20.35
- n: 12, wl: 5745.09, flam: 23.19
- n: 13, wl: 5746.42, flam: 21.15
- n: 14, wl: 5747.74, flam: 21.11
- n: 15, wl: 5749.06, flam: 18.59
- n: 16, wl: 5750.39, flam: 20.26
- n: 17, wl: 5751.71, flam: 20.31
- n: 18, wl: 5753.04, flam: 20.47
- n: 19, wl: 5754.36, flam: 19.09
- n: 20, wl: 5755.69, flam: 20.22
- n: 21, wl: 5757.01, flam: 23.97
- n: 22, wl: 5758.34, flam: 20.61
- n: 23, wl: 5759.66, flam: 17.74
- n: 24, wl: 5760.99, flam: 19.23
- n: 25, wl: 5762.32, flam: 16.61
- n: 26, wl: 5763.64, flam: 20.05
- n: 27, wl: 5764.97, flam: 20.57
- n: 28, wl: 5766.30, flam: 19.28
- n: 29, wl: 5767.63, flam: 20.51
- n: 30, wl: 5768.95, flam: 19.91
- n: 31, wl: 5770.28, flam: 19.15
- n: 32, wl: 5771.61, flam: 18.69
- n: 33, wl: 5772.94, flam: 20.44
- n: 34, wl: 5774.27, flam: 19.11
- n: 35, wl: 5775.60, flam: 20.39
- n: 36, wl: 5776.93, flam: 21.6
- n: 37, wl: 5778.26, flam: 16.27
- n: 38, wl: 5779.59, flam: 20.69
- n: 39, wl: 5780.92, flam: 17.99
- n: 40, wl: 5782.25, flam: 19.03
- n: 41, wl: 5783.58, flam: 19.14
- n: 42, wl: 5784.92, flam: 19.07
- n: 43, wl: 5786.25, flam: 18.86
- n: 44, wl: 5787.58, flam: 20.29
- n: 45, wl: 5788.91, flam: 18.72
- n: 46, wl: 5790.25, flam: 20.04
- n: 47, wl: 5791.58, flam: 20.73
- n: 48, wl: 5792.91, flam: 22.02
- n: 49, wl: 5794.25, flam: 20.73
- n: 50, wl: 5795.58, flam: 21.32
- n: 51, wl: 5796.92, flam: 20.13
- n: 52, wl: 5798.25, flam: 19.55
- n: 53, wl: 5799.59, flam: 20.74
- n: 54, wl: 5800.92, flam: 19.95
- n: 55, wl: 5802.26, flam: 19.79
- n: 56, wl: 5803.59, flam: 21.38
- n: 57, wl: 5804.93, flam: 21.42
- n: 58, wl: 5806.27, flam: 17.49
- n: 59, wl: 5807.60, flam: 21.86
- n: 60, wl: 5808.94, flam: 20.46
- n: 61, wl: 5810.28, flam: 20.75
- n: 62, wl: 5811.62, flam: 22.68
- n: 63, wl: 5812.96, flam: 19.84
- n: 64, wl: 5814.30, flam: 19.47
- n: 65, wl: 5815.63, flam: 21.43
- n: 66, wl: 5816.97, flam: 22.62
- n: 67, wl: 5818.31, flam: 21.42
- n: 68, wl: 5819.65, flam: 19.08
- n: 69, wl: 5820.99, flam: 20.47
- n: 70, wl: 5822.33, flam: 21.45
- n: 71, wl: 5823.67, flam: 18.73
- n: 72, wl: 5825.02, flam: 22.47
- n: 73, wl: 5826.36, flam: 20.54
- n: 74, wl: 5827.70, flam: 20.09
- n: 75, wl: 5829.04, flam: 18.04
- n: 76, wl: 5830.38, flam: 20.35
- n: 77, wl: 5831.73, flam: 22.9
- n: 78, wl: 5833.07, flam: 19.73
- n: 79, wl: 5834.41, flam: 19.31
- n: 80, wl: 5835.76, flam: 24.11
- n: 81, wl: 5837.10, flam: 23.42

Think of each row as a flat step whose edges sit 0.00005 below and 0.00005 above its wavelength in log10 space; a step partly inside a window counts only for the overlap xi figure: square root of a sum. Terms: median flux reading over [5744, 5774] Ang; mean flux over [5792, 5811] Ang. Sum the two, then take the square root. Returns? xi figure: 6.39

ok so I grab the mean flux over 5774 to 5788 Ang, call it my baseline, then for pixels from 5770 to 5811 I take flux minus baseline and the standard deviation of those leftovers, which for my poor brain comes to 1.3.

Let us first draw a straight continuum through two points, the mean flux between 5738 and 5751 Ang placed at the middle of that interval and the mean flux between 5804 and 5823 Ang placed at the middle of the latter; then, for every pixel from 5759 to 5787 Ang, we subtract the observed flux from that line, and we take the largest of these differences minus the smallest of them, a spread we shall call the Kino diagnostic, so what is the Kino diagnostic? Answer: 5.3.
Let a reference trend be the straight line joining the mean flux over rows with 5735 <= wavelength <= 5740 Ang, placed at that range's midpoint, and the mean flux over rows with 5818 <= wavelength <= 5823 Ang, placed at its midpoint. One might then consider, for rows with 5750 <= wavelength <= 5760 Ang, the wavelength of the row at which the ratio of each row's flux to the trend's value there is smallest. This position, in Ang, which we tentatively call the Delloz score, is 5759.66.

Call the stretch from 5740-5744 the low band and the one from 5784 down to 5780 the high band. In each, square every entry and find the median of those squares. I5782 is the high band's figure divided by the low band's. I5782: 0.91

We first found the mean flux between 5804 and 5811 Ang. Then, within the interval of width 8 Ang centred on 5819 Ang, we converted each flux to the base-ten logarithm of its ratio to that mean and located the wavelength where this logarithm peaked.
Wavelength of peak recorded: 5816.97 Ang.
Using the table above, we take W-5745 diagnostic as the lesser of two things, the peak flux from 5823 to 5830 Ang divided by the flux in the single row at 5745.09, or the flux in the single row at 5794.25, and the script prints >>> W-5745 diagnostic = 0.97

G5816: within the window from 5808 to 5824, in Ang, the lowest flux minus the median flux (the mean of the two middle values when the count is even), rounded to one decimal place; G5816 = -1.9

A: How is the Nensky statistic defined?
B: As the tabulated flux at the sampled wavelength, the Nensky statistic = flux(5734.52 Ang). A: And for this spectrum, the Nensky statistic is 19.72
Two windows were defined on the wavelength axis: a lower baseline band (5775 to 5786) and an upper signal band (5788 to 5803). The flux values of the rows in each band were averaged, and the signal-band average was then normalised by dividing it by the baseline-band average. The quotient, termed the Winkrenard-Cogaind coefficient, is 1.06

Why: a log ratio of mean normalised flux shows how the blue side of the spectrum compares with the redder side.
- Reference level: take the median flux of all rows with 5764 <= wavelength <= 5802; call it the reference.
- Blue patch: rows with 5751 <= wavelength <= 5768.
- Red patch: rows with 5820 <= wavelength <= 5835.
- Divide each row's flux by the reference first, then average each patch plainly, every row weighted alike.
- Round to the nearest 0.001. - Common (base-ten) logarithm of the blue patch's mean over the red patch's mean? -0.010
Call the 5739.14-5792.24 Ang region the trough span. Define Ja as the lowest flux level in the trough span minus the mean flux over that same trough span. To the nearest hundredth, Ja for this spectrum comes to -3.45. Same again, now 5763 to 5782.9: -3.31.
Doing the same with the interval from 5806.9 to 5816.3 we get -1.46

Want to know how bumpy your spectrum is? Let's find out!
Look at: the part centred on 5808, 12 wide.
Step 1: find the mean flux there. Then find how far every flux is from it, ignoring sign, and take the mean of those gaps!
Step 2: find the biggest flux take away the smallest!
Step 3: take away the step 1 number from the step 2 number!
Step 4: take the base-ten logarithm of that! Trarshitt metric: 0.61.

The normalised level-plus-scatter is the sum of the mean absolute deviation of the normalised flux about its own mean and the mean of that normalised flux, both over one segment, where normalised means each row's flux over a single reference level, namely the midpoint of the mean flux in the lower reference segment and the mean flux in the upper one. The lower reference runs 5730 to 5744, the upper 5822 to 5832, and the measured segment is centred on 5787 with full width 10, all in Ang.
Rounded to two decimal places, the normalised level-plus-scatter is 1.00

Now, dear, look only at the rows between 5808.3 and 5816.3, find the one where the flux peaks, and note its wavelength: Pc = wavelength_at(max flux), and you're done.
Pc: 5811.62 Ang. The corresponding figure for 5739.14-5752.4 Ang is 5745.09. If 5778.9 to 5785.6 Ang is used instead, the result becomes 5779.59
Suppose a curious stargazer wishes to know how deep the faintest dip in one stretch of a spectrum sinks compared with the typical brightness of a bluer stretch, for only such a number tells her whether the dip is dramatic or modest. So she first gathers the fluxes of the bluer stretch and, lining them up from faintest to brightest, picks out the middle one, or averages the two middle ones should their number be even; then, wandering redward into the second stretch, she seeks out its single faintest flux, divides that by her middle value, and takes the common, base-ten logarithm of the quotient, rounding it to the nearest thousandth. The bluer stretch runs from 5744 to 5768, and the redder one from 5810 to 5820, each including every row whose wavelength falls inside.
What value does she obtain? -0.027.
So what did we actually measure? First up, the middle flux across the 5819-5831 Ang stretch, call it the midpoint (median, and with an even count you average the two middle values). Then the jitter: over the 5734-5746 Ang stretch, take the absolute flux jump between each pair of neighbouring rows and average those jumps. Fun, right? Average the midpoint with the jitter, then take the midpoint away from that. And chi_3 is -8.7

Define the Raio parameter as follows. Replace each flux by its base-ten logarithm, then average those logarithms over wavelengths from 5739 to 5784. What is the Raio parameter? 1.294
